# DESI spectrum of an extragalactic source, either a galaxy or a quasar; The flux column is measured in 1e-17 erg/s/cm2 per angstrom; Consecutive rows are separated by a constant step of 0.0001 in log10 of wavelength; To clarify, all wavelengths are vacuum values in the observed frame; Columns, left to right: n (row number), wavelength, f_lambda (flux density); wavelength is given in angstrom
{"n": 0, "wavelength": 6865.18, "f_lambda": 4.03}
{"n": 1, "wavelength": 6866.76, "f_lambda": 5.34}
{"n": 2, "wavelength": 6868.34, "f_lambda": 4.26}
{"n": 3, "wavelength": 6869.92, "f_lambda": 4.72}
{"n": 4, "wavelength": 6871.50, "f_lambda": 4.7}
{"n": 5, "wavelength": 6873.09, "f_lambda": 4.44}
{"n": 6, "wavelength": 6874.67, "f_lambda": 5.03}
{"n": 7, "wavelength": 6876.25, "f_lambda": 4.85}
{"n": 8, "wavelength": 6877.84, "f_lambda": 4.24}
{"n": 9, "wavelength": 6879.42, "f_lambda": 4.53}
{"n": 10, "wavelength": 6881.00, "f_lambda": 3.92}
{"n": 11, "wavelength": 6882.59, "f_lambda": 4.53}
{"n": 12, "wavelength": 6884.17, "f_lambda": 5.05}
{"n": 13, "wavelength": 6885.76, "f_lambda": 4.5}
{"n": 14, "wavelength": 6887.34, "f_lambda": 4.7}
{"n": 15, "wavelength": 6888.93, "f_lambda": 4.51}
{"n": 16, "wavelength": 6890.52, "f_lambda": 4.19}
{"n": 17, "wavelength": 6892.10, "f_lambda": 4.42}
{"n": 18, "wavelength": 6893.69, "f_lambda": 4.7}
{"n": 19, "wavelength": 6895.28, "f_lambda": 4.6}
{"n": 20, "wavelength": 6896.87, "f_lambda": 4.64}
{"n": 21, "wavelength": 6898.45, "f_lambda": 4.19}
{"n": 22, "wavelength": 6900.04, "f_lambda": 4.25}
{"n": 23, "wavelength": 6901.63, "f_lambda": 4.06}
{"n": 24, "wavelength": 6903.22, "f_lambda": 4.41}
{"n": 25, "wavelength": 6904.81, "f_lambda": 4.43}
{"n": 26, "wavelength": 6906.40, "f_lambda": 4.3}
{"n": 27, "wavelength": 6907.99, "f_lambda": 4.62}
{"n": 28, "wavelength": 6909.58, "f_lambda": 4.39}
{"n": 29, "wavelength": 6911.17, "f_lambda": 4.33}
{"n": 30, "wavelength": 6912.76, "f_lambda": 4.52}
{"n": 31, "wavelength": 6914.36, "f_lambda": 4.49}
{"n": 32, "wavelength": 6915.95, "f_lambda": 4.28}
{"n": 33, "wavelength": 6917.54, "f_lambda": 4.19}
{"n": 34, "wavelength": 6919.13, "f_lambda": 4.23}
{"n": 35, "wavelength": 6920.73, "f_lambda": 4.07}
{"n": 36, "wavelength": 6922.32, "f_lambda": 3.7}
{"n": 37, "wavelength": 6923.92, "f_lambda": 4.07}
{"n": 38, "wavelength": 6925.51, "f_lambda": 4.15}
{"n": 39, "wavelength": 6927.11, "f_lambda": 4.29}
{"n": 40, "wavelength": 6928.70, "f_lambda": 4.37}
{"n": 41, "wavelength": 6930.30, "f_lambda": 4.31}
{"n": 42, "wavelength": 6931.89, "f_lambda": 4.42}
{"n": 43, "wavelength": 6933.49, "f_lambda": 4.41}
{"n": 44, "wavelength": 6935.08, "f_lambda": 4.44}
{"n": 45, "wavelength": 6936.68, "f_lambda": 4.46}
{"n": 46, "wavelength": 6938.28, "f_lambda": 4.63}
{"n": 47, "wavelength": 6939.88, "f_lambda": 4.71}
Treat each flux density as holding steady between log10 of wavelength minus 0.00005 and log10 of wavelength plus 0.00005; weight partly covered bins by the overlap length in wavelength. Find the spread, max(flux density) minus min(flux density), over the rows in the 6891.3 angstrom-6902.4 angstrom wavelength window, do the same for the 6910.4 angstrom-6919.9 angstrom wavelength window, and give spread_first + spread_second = 0.97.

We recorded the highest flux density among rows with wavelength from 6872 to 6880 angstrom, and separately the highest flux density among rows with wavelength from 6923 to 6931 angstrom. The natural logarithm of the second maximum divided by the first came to -0.14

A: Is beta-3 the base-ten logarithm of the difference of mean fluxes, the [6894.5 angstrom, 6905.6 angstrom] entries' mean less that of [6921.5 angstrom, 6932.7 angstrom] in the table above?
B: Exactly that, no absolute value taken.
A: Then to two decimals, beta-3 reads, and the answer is -0.74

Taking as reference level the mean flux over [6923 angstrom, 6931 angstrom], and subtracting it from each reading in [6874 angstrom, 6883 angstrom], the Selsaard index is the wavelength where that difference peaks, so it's 6874.67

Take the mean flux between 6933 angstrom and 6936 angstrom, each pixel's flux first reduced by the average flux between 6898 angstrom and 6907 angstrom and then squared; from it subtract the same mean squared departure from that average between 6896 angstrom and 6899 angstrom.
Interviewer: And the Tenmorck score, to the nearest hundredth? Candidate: -0.05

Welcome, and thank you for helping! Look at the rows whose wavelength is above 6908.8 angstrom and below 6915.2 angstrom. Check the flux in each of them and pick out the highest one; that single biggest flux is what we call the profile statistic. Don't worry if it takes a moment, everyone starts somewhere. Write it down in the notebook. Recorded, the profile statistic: 4.52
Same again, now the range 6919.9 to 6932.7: 4.42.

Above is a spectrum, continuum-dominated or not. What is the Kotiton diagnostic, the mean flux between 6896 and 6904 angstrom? 4.31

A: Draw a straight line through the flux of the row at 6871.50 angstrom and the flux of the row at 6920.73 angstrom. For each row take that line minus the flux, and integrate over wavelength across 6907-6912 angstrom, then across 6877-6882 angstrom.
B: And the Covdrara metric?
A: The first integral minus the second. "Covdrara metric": -2.9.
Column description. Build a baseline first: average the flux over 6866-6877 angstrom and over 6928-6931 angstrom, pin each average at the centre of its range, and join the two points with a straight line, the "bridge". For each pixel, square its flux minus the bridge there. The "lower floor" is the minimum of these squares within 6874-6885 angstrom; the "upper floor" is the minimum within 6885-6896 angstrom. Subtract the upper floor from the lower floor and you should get 0.015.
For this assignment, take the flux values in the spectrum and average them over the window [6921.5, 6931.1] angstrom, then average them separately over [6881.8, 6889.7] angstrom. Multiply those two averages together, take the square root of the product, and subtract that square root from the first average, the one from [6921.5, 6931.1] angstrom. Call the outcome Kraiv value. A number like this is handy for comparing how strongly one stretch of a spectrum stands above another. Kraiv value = -0.25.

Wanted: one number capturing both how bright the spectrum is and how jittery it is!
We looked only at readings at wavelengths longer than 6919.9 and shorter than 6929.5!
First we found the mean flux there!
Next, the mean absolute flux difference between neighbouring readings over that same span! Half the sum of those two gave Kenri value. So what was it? 2.16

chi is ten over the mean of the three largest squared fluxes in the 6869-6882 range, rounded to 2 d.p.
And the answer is 0.42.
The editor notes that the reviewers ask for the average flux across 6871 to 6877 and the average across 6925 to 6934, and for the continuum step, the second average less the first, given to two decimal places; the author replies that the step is -0.43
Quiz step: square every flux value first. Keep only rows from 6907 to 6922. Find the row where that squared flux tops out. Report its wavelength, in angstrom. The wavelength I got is 6907.99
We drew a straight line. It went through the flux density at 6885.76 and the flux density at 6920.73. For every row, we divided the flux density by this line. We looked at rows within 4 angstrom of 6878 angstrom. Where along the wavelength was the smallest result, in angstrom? 6881.00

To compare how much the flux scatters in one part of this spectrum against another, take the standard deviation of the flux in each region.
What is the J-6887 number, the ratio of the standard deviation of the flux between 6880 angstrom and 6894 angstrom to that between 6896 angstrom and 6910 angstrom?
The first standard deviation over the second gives 1.69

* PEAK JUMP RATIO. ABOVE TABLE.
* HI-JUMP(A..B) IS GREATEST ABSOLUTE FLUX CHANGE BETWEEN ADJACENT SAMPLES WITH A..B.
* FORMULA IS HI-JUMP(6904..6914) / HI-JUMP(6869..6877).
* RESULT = 0.54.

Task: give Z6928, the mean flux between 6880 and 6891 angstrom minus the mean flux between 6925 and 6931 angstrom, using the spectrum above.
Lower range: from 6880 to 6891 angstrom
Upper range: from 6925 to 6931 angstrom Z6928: 0.21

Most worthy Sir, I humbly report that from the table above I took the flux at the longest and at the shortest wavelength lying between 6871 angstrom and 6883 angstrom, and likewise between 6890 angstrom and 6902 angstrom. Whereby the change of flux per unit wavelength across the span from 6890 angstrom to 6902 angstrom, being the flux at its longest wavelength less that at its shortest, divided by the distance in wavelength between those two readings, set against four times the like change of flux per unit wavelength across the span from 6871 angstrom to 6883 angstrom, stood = 0.2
